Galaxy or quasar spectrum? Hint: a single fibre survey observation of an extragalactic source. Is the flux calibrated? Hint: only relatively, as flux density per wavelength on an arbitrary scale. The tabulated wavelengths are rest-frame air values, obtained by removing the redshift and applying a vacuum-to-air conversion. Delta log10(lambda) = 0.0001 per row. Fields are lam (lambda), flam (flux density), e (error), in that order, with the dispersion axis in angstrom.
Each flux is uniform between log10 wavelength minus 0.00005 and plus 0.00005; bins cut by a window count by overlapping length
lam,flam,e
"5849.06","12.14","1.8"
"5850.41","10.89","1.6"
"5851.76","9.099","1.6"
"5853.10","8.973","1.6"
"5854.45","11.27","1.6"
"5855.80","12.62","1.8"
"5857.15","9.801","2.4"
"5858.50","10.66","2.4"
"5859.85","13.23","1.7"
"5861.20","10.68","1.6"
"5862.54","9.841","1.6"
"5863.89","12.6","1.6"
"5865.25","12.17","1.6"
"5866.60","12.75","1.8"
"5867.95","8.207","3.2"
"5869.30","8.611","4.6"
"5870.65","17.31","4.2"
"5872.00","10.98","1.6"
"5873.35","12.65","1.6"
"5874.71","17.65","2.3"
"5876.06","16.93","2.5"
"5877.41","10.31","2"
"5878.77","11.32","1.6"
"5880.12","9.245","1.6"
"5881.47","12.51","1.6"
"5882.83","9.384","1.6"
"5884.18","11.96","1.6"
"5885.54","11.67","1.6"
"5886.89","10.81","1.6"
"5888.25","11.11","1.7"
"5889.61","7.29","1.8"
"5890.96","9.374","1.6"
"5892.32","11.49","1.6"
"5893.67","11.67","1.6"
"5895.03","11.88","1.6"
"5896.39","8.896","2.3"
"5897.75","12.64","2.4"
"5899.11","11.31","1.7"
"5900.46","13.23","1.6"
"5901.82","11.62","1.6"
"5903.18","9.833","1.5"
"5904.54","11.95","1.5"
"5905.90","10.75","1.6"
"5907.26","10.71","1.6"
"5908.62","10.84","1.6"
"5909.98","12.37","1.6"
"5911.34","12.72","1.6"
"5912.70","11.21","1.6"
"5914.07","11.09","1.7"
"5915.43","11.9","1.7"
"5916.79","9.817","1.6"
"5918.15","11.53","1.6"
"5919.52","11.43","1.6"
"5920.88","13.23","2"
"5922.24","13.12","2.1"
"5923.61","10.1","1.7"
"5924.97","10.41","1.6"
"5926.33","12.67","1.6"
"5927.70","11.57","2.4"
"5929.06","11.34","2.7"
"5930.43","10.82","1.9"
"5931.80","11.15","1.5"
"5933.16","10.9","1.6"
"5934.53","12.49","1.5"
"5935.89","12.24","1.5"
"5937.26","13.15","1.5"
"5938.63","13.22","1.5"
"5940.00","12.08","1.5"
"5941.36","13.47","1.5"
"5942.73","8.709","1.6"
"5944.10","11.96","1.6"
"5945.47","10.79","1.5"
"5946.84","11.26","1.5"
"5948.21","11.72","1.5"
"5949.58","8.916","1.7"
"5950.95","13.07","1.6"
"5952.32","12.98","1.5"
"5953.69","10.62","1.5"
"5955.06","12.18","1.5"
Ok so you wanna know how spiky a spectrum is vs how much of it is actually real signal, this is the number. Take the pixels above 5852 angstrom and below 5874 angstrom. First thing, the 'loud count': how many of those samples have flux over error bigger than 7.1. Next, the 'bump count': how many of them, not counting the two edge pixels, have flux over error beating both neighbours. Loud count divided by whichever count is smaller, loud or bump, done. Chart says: 1.33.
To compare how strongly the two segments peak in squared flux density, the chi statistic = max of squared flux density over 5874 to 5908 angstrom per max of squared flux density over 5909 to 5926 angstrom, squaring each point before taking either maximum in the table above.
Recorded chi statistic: 1.78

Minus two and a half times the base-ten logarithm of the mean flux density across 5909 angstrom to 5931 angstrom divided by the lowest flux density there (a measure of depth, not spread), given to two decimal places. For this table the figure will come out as -0.18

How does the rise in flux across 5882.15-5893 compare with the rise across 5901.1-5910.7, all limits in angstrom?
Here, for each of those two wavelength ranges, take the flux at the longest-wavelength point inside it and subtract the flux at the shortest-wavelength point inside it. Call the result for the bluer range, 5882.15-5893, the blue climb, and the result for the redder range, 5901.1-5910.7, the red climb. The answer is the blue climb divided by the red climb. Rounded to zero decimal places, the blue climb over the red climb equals 3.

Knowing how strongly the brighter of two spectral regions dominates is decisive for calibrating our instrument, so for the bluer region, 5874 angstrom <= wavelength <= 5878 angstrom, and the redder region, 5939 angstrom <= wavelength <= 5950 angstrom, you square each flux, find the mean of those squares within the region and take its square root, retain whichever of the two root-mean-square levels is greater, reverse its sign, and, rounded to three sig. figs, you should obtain -15.3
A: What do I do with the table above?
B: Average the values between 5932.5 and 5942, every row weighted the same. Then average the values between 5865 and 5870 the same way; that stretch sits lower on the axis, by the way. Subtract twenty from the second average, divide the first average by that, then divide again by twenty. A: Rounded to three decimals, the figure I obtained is -0.065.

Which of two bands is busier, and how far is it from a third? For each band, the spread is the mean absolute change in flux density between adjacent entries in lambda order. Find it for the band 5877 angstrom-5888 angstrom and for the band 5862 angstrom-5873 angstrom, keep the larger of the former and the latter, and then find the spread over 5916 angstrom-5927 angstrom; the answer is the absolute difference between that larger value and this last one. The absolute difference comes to 2.1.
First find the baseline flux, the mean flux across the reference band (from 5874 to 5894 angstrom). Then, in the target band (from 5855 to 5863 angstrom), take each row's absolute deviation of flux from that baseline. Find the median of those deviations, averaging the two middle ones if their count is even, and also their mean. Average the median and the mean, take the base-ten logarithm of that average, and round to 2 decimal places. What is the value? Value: 0.13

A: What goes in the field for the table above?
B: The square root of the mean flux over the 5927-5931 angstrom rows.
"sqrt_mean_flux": 3.35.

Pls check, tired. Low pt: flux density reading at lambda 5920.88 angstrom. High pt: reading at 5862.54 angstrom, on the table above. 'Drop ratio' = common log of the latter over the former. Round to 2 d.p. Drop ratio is -0.13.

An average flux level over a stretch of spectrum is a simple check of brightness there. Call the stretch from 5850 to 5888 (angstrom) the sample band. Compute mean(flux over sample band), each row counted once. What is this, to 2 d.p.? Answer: 11.58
